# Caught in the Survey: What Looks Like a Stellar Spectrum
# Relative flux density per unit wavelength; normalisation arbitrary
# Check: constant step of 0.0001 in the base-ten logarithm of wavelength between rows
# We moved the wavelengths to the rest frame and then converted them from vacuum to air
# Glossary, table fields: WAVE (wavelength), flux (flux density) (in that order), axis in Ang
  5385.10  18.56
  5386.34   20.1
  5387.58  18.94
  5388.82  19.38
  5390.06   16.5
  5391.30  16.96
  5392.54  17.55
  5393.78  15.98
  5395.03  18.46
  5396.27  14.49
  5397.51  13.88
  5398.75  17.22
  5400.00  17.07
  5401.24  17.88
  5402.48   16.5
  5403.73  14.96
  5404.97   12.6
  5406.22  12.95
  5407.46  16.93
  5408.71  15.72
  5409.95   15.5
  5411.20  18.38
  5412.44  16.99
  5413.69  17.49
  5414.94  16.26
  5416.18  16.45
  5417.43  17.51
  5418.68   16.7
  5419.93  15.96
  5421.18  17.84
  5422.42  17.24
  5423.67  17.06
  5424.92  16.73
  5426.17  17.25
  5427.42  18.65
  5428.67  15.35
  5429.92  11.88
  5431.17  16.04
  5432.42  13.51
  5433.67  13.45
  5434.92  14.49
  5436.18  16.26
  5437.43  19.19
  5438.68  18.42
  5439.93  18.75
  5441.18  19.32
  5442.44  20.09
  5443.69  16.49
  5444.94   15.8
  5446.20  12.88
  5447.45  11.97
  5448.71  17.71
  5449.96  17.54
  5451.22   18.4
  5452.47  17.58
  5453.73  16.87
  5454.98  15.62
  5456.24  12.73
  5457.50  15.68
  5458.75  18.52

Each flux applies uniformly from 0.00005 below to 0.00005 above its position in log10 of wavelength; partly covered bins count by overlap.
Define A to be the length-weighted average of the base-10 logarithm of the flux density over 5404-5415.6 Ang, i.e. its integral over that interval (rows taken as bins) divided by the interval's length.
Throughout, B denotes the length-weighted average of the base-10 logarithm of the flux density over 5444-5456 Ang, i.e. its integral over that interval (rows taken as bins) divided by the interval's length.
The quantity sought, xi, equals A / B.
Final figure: 1.00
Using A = 1.20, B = 1.20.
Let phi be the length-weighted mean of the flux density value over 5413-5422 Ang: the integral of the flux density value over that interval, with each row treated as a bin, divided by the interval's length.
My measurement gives 16.9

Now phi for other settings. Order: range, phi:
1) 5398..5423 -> 16.4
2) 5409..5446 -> 16.7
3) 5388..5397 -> 17.1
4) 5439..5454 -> 17.0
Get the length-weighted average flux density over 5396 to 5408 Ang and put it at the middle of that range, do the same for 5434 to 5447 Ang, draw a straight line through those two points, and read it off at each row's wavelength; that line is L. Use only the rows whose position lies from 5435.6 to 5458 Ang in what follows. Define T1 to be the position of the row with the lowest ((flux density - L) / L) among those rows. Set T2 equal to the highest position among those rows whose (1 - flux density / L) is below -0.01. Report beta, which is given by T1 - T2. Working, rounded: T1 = 5447.45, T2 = 5451.22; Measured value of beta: -3.8 Ang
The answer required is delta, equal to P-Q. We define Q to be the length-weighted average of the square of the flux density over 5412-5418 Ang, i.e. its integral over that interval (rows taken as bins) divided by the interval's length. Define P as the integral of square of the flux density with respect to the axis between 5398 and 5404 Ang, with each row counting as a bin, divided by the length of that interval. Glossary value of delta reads -5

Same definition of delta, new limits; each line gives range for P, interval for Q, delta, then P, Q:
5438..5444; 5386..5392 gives 16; 352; 336.5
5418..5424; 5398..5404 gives 6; 288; 282.0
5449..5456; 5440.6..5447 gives 2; 290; 288.0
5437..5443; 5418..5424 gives 79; 367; 288.1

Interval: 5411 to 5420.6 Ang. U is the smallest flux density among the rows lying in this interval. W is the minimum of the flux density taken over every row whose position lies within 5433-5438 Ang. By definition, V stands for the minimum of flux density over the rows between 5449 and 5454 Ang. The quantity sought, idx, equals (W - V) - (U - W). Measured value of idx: -5.9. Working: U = 15.96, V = 16.87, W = 13.45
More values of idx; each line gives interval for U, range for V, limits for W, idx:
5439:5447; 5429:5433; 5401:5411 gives 0.4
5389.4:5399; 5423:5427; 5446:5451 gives -6.7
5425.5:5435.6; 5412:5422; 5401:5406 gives -2.6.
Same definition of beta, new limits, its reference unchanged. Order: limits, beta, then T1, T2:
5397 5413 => -7.5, 5404.97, 5412.44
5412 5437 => 2.5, 5429.92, 5427.42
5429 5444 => -12.5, 5429.92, 5442.44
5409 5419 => -8.7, 5409.95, 5418.68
